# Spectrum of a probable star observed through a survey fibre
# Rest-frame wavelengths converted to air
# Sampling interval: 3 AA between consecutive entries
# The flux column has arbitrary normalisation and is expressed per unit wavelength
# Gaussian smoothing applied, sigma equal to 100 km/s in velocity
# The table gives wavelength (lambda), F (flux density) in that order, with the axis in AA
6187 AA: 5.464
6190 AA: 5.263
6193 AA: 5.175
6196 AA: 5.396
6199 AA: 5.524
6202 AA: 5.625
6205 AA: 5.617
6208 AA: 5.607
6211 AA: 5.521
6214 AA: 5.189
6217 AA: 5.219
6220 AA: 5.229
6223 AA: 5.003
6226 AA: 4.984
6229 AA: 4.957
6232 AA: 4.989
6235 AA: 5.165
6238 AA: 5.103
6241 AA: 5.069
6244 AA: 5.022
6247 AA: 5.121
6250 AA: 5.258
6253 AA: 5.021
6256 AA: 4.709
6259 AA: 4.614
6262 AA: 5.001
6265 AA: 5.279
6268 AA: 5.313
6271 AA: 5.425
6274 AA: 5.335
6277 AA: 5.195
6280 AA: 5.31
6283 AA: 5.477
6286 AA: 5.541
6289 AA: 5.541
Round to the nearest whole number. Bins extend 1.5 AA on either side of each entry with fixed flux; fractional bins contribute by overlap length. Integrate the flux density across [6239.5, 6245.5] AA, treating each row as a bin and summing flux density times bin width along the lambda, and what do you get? 30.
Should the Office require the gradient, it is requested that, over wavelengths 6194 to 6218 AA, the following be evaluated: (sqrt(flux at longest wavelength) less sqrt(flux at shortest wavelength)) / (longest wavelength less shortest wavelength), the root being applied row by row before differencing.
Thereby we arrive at -0.0018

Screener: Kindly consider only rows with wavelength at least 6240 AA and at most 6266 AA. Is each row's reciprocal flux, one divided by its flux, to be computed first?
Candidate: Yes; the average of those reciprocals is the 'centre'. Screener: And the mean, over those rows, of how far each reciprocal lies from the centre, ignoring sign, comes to 0.0065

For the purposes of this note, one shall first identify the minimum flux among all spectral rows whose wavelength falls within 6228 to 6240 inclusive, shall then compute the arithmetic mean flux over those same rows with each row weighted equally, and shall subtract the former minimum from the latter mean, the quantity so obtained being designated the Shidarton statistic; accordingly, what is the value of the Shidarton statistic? 0.10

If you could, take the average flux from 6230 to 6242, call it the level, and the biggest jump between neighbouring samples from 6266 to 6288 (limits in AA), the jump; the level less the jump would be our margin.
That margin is 4.91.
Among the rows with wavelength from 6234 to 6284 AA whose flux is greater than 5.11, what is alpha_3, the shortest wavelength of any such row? 6235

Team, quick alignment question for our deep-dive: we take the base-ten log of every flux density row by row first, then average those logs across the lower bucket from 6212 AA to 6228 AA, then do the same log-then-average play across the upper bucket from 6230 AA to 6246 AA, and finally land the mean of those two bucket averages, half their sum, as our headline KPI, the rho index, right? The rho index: 0.707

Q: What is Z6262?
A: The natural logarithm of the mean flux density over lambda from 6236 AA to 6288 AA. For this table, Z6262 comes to 1.64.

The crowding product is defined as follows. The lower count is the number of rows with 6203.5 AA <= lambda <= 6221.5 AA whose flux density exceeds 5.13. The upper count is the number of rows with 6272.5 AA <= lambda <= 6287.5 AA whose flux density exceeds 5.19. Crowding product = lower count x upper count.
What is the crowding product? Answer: 30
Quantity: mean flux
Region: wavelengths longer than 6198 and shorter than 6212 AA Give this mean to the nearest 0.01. 5.58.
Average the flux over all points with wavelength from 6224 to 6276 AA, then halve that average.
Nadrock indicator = 2.54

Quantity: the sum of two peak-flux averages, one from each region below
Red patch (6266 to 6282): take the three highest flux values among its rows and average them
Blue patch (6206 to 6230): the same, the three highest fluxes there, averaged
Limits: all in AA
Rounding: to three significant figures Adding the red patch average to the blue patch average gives 10.8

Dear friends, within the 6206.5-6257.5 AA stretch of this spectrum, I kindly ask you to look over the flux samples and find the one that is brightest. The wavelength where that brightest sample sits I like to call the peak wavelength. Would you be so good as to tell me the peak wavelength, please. 6208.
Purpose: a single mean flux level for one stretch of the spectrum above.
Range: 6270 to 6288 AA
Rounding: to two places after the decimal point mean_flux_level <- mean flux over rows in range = 5.38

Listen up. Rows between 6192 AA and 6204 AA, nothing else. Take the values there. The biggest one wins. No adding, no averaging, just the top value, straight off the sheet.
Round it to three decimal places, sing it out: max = 5.625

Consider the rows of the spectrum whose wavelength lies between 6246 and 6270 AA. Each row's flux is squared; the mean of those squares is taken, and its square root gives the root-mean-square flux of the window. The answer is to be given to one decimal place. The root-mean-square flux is 5.0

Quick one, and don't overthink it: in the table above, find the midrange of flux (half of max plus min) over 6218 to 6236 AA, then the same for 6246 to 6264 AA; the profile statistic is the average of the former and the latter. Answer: 5.01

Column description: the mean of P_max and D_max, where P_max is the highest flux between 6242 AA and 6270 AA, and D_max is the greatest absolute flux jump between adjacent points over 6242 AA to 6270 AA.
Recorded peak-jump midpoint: 2.85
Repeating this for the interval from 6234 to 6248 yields 2.63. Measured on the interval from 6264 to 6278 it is 2.78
